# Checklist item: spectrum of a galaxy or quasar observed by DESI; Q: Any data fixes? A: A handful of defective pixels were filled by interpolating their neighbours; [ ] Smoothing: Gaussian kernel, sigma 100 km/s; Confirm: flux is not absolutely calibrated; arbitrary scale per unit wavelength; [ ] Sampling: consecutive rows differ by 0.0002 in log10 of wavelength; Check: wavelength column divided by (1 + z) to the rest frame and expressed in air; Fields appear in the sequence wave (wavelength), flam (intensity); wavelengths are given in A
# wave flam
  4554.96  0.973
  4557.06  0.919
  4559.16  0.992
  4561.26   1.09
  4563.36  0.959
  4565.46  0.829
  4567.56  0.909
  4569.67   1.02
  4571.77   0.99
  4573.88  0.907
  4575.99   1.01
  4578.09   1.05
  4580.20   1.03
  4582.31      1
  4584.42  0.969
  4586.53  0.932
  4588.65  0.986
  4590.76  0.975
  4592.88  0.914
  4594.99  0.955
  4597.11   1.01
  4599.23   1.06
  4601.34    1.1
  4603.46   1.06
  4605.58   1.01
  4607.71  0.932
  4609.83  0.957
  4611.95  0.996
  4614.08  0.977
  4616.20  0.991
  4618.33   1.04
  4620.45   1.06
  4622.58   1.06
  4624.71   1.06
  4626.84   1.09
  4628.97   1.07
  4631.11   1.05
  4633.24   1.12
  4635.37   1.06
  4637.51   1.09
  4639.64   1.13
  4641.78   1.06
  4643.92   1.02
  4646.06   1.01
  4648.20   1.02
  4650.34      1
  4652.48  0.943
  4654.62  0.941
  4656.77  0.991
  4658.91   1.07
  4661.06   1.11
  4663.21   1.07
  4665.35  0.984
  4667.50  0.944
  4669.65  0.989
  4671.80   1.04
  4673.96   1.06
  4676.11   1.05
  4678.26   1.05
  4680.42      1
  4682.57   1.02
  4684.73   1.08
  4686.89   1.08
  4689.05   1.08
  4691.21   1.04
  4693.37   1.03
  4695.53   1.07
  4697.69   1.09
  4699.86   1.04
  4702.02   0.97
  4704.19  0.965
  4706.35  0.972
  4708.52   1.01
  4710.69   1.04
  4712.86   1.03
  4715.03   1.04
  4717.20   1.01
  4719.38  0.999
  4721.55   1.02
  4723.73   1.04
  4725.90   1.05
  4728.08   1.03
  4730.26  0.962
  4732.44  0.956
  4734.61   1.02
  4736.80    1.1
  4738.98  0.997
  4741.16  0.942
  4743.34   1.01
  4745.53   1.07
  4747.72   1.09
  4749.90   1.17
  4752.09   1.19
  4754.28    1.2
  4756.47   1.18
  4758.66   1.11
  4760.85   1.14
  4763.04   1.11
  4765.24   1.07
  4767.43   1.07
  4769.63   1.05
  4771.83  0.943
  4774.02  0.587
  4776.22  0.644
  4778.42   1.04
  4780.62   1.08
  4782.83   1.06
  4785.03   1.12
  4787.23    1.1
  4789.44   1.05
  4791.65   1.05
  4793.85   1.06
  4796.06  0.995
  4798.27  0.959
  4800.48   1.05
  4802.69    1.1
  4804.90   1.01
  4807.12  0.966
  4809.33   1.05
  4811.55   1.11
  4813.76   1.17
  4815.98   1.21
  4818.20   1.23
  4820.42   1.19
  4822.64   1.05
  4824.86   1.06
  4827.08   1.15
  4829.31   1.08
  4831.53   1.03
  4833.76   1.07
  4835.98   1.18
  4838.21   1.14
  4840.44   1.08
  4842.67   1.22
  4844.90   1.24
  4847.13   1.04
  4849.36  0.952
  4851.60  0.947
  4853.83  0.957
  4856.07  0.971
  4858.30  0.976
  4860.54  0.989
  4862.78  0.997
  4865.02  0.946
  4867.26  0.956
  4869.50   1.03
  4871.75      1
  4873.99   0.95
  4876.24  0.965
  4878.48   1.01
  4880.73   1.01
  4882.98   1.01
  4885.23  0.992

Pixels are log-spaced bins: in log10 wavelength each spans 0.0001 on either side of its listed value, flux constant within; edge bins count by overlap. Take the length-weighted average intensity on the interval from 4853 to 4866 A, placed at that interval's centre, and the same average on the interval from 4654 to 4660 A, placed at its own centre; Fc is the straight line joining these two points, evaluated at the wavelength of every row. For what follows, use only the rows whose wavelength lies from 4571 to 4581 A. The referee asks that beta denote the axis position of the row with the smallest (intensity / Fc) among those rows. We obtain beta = 4573.88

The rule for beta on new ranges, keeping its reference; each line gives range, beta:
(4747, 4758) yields 4747.72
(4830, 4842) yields 4831.53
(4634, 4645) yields 4643.92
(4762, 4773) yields 4771.83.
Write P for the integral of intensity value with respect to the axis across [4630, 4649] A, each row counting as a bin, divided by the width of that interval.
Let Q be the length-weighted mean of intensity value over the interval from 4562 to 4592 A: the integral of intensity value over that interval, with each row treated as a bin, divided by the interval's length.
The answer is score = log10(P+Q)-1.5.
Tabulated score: -1.19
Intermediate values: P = 1.06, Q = 0.97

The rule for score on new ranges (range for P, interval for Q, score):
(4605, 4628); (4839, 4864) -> -1.19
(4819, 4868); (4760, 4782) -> -1.19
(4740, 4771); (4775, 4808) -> -1.17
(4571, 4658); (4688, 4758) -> -1.19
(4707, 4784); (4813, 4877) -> -1.18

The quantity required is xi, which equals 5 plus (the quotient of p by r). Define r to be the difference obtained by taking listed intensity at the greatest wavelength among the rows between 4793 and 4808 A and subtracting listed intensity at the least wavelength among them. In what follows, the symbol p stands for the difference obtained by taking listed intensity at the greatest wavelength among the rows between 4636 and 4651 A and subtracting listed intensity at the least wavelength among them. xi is 6.0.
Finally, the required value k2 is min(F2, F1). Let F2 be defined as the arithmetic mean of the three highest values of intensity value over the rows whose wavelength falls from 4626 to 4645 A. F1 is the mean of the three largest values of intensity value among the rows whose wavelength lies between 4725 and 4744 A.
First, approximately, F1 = 1.060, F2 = 1.11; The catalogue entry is 1.06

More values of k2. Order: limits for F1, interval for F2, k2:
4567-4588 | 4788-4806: 1.03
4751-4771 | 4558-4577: 1.04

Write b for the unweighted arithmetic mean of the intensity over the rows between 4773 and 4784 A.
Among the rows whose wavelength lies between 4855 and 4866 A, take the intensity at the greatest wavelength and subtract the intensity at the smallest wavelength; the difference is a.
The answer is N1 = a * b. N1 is -0.02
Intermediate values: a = -0.025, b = 0.88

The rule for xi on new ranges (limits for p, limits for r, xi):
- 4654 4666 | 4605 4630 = 5.7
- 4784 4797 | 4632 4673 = 6.6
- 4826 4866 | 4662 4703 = 7.0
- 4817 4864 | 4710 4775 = 5.5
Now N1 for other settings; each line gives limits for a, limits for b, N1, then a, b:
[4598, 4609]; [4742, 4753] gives -0.14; -0.128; 1.11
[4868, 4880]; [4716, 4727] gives -0.02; -0.020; 1.02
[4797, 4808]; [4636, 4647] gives 0.01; 0.007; 1.06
